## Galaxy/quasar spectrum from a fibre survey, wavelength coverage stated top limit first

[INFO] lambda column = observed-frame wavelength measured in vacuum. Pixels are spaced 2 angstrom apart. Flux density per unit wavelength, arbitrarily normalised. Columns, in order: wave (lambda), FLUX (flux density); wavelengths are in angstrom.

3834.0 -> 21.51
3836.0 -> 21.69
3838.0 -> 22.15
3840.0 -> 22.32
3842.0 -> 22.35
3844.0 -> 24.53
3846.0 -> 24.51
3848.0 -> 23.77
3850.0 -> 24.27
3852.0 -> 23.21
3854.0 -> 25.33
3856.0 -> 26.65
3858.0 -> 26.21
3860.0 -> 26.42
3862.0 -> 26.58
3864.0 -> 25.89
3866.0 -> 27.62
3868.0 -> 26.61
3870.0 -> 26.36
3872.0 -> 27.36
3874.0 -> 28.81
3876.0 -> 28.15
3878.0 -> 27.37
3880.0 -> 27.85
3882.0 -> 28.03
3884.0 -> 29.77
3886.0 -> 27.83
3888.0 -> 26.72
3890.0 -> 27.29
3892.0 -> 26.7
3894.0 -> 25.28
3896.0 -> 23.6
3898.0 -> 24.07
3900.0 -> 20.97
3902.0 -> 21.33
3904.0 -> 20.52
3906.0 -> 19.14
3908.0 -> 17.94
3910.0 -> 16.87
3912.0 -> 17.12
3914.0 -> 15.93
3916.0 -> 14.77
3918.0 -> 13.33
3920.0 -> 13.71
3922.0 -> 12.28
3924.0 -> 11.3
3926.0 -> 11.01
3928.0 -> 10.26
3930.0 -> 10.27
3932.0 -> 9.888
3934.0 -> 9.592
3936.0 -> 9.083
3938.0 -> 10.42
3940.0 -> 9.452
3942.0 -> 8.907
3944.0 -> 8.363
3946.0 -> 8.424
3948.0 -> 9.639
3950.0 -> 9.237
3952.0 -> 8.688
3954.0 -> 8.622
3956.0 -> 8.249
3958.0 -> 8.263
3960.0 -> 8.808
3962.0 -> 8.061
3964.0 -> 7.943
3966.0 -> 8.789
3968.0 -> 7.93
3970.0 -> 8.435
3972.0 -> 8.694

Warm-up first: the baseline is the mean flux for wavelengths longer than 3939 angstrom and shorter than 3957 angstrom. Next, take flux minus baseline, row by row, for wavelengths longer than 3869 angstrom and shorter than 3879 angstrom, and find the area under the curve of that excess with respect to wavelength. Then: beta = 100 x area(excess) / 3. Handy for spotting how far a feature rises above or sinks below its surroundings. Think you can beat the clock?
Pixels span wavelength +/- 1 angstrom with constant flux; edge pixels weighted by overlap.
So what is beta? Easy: 6256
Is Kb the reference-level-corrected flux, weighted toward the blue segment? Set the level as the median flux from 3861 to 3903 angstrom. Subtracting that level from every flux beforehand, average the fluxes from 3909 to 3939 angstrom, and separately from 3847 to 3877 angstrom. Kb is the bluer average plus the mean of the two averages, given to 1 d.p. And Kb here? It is -7.9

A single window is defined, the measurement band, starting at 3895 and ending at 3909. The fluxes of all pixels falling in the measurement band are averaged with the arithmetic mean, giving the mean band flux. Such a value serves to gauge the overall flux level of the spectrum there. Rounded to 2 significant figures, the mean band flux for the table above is 21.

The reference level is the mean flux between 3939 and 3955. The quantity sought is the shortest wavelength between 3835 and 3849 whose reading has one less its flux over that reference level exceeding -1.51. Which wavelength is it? 3836.0 angstrom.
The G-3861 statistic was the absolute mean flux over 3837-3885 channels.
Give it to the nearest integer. 26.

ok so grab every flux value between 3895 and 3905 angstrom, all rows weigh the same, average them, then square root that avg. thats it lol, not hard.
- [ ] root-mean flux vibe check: 4.7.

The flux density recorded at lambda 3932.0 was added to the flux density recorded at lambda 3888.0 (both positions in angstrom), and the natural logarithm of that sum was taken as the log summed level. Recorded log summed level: 3.6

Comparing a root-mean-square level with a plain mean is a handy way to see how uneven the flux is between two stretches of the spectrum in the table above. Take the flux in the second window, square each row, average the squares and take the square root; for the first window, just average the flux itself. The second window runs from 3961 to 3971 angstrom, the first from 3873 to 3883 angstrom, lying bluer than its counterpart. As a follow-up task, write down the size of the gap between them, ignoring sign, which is 19.8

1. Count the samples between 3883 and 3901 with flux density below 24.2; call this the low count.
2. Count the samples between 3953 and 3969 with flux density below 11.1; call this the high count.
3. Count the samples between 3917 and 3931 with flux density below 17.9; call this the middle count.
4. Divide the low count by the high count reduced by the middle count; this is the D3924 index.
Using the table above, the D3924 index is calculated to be 3.0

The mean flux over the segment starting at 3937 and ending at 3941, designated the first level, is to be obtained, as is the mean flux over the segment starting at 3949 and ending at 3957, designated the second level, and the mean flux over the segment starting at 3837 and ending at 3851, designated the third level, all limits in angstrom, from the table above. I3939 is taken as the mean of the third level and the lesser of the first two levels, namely 16.1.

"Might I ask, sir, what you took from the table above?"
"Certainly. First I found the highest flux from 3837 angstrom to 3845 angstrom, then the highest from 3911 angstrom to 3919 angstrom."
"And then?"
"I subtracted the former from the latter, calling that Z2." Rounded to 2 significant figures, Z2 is -7.4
